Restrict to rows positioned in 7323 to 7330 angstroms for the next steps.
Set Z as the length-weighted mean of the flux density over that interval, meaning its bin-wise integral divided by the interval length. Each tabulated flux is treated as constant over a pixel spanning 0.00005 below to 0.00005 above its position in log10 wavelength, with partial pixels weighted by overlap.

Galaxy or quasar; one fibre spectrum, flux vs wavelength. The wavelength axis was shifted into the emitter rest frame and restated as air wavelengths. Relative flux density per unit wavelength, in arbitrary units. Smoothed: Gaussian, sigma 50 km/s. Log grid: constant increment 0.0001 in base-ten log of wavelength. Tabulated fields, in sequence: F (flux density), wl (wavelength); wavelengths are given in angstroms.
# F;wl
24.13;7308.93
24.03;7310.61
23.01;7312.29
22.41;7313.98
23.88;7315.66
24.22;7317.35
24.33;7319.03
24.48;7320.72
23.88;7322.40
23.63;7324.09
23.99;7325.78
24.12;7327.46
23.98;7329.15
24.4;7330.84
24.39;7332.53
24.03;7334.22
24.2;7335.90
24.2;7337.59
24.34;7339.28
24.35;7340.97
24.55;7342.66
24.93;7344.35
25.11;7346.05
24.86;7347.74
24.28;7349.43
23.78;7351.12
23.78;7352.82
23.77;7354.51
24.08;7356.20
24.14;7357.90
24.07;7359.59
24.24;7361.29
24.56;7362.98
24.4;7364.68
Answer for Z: 23.9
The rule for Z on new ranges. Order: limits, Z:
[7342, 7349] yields 24.8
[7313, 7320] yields 23.7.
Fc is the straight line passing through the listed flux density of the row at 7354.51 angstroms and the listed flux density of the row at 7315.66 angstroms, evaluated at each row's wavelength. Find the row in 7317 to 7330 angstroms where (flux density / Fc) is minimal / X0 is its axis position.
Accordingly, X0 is 7324.09 angstroms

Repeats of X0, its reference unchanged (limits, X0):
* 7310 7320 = 7313.98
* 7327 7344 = 7329.15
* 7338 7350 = 7349.43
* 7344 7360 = 7354.51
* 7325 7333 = 7329.15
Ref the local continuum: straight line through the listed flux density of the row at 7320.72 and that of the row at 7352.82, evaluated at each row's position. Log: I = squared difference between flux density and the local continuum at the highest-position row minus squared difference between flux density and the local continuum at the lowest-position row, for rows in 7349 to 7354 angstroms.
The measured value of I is -0.18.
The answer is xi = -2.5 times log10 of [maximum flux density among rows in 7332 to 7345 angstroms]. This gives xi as -3.49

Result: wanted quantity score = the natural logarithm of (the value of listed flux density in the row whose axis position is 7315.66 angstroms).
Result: 3.17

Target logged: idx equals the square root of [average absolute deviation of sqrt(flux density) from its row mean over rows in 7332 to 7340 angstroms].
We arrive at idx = 0.10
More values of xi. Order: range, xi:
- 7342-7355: -3.50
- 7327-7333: -3.47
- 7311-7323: -3.47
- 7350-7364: -3.48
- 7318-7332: -3.47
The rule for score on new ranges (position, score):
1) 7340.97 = 3.19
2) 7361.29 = 3.19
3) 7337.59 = 3.19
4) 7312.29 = 3.14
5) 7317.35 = 3.19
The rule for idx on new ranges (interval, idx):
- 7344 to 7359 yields 0.21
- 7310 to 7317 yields 0.25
